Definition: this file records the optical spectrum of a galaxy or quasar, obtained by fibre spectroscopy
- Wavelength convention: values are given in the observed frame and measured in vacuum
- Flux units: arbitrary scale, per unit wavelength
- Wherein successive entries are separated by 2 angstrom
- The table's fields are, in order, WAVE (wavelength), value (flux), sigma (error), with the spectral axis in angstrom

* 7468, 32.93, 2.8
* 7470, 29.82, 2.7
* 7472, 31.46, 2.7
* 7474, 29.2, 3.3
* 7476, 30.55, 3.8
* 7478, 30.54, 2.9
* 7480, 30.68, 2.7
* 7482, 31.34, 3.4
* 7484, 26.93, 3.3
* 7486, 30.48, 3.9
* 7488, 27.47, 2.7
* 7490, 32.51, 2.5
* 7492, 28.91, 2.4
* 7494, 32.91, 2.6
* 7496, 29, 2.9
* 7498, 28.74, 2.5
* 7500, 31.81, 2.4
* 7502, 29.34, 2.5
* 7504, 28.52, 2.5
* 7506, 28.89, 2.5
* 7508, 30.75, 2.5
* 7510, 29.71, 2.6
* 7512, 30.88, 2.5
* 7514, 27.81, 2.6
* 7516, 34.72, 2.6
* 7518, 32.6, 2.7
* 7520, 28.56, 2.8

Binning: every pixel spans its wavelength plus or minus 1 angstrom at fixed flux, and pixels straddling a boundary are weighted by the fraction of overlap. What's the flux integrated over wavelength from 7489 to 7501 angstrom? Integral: 368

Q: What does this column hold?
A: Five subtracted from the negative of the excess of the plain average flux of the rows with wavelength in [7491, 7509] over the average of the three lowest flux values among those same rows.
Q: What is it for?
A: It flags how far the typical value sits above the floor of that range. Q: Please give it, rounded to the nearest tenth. -6.2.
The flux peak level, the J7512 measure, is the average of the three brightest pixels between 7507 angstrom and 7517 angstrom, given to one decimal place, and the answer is 32.1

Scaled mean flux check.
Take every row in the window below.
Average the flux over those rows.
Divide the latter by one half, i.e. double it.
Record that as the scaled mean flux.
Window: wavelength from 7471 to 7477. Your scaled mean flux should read 60.8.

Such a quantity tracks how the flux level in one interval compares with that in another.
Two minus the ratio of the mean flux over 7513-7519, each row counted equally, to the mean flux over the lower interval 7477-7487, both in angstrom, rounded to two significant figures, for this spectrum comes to 0.94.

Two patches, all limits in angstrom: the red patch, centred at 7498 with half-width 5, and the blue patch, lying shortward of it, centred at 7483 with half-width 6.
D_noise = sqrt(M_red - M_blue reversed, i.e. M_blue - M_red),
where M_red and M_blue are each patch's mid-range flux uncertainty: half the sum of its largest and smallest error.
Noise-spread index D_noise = 0.81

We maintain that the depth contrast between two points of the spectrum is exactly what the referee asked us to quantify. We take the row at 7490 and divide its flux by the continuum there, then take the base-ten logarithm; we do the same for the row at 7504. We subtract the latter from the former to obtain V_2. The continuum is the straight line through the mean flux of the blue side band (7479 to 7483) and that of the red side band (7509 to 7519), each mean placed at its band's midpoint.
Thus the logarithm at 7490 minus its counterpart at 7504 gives 0.06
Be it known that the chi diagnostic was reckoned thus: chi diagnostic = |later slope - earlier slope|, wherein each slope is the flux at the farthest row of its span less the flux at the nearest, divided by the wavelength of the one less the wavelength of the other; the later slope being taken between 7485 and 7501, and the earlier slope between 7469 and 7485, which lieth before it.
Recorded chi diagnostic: 0.3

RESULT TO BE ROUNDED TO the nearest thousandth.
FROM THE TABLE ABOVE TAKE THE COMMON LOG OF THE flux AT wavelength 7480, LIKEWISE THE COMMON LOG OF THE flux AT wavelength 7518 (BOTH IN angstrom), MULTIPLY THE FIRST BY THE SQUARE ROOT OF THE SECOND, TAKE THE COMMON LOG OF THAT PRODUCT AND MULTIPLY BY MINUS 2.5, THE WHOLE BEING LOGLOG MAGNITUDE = -0.656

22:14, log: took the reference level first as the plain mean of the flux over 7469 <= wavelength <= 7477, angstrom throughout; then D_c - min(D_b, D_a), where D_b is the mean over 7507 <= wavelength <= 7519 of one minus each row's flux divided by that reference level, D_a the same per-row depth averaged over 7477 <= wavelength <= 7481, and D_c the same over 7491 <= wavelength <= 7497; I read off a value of 0.027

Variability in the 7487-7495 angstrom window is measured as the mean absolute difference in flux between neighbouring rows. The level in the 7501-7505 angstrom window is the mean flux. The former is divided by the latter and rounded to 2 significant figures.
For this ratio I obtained 0.15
